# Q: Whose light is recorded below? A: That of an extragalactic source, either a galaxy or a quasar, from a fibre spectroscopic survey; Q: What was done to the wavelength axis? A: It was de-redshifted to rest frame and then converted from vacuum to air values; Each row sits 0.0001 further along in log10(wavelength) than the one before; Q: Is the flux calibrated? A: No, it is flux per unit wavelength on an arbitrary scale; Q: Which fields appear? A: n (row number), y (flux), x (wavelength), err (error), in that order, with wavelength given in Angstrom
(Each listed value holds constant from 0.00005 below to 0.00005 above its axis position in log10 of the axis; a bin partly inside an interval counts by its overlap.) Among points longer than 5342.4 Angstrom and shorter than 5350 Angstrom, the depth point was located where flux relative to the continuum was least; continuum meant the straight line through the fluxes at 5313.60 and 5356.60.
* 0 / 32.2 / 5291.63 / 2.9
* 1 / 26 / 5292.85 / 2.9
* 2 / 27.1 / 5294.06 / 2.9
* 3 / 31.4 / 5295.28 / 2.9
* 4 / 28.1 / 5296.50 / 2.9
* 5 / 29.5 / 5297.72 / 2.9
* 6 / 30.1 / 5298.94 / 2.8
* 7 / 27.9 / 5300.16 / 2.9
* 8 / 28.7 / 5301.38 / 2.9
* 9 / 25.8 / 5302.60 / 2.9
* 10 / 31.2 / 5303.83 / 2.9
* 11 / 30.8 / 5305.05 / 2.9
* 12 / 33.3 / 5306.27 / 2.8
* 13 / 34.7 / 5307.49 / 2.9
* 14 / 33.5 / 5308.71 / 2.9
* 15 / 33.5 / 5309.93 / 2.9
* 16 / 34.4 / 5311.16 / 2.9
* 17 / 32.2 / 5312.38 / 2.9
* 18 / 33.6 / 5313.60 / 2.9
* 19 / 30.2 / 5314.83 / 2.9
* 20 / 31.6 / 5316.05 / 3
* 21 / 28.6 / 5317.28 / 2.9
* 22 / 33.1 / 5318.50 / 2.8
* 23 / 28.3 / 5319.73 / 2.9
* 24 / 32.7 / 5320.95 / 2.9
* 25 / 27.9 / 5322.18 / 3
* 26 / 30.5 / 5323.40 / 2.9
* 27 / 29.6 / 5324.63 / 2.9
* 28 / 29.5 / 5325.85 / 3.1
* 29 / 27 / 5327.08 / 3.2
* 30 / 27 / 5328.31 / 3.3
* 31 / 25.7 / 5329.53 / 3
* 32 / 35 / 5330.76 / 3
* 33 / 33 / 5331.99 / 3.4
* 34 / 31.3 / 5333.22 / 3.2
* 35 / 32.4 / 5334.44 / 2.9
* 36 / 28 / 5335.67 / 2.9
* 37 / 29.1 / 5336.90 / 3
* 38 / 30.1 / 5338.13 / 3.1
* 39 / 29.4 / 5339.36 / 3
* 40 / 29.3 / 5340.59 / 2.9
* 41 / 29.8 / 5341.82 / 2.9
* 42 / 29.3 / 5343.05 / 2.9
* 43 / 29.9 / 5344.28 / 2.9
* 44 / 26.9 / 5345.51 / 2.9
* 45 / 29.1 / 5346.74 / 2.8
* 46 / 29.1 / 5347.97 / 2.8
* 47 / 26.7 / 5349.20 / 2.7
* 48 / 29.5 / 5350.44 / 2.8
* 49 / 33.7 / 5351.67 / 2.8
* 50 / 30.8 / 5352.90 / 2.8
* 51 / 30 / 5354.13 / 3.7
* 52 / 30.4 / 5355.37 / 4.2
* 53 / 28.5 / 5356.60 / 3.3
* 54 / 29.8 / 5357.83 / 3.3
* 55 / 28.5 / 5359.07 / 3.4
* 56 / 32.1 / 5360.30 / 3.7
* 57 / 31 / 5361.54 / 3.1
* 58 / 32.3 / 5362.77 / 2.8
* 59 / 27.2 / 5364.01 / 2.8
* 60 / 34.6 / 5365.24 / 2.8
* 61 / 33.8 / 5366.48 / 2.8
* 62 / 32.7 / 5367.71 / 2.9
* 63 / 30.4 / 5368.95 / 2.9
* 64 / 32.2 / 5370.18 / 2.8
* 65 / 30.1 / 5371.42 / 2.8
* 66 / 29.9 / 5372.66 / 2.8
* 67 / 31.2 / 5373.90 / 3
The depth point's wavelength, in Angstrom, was 5345.51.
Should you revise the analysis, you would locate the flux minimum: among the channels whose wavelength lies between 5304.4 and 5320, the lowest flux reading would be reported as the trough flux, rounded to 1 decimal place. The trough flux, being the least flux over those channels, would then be 28.3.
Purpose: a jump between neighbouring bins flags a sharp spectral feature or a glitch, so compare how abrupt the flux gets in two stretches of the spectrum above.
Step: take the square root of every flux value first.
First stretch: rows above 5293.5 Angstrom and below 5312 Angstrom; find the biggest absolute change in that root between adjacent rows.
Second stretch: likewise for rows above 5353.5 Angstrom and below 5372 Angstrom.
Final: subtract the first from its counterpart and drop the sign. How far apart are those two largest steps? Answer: 0.16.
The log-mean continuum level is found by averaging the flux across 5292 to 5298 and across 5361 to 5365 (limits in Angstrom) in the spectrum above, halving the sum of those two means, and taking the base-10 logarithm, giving 1.47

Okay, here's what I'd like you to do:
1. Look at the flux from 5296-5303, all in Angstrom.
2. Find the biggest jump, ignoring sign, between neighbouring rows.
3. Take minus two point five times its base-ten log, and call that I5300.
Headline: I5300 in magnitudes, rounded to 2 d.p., -1.16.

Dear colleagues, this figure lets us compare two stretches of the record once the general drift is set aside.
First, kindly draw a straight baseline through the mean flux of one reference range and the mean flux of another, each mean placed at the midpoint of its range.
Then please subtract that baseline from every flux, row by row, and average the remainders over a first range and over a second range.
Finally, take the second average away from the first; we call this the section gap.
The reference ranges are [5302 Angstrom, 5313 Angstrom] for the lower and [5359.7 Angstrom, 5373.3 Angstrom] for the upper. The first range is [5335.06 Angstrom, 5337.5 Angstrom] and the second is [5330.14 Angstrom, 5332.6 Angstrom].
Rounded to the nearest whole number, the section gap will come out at -5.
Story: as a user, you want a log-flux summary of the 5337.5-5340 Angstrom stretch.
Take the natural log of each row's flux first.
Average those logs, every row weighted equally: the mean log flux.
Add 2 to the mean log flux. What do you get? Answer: 5.39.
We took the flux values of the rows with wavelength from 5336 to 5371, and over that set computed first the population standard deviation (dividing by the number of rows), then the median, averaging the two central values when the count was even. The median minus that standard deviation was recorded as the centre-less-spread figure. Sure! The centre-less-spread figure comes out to 27.9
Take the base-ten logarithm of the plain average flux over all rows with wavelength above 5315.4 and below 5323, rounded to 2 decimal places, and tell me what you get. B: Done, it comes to 1.48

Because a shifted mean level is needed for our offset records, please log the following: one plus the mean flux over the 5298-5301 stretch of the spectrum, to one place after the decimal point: 30.0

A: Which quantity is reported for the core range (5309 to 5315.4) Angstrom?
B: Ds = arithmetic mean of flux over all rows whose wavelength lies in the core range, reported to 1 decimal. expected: 32.8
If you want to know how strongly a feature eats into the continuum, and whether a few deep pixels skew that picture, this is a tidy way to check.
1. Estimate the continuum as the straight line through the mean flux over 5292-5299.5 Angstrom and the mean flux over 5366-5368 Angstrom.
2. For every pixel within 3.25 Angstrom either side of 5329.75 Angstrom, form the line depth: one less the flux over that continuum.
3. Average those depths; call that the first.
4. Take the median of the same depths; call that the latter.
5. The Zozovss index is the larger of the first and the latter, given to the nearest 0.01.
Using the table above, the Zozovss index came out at 0.12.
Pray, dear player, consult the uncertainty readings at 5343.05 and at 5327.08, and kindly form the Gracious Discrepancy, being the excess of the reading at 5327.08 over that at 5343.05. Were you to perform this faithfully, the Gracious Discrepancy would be 0.30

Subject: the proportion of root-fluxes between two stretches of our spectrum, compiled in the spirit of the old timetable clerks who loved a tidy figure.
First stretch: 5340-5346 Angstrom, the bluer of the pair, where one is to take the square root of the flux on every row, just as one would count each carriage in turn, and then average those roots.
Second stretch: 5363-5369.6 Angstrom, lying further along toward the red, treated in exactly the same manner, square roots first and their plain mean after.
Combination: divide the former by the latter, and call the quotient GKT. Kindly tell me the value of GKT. 0.96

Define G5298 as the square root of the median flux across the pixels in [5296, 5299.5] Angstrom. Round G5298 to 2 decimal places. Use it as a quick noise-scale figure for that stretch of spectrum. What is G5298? 5.43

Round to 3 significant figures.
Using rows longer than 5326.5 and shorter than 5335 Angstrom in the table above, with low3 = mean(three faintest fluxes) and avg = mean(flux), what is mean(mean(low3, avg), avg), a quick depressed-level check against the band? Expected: 29.3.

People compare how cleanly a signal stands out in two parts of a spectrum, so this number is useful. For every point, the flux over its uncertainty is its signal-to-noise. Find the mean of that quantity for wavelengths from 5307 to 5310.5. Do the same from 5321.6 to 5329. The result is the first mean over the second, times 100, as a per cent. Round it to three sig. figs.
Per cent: 125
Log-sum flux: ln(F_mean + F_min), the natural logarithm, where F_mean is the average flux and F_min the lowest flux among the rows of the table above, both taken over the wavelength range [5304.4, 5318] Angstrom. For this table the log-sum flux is 4.11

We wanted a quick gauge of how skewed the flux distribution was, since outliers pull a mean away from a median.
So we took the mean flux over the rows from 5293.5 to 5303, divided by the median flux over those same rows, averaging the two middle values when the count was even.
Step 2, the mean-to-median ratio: 1.01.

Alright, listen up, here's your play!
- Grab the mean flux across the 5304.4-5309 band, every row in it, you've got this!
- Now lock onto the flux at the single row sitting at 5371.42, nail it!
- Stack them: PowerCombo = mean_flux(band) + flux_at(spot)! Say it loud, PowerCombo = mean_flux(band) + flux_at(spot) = 63.2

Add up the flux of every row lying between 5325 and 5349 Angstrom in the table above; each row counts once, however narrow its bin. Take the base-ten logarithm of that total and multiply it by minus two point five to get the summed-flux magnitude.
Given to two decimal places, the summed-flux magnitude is -6.87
